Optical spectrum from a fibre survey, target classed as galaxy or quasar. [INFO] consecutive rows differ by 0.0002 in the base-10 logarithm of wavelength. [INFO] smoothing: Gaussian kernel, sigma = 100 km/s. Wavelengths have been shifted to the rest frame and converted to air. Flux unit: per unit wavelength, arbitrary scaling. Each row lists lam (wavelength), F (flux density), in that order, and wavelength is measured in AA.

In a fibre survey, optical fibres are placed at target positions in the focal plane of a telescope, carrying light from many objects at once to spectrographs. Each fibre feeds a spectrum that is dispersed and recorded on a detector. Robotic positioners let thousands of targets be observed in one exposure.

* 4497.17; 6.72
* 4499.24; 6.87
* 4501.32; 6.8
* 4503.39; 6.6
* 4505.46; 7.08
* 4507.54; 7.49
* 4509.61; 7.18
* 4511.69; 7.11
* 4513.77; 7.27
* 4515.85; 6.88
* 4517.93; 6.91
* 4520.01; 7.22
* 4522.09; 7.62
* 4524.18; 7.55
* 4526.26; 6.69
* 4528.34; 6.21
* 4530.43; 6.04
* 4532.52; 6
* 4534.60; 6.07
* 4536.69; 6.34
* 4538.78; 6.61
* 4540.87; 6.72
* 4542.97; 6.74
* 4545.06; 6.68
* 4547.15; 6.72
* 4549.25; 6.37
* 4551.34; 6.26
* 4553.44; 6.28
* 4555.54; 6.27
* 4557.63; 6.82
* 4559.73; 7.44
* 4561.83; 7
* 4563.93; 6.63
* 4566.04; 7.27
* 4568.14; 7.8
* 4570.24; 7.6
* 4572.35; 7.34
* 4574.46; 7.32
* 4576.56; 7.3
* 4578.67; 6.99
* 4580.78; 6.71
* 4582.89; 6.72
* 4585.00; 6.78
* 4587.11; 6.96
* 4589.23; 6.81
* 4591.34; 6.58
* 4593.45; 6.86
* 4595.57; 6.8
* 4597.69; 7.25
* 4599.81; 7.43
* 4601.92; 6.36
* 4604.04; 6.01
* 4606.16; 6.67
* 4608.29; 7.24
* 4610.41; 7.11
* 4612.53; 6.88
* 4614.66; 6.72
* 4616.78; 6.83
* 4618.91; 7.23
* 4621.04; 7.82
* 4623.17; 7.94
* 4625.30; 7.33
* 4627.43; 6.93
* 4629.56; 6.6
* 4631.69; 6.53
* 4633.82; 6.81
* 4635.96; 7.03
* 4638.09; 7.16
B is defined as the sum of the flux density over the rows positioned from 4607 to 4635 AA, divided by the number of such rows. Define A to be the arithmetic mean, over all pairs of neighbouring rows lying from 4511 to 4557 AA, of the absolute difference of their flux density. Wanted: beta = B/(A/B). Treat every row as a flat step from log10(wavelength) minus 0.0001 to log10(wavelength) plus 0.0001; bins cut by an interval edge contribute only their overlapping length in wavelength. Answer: 248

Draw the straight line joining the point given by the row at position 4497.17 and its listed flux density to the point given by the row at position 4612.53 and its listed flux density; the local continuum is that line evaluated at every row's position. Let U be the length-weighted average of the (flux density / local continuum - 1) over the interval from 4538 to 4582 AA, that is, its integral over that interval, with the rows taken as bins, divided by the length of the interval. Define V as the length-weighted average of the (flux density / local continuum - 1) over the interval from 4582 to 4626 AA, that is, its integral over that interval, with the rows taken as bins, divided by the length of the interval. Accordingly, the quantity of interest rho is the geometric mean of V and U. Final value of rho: 0.0139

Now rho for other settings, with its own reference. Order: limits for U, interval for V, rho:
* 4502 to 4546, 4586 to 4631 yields 0.0102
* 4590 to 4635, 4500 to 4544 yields 0.0095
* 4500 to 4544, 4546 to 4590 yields 0.0119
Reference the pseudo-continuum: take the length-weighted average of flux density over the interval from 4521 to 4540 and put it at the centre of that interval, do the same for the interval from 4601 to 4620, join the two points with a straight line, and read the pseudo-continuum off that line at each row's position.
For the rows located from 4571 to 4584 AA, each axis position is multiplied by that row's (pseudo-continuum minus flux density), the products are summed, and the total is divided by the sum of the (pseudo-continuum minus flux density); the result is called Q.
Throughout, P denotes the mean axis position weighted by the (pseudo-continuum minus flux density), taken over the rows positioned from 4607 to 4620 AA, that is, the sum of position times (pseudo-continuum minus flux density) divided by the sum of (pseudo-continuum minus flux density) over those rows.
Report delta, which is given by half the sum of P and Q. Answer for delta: 4593.8 AA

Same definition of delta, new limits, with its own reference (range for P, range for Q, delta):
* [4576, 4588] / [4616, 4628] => 4601.0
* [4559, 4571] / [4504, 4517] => 4538.1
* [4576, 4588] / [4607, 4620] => 4596.1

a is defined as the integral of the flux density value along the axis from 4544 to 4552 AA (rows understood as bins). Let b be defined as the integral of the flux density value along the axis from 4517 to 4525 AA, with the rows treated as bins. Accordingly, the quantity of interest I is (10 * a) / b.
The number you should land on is 8.9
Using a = 52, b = 59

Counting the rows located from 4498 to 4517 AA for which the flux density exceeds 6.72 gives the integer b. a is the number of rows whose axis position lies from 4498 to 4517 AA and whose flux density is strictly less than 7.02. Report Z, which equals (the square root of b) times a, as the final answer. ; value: 11.3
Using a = 4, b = 8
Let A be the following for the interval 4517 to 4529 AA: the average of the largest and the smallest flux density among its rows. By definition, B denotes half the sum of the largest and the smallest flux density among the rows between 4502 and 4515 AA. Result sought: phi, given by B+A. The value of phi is 14.0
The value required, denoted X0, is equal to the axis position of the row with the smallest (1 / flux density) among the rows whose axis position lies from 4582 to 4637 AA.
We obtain 4623.17 AA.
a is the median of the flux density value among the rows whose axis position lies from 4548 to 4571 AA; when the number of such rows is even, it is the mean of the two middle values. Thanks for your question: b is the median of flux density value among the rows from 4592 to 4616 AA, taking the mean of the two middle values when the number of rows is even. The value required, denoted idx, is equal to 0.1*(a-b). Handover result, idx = -0.004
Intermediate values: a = 6.8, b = 6.9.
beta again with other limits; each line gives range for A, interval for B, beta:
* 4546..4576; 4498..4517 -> 156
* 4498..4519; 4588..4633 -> 205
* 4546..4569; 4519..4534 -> 126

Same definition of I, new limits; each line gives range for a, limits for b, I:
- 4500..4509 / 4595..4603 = 11.3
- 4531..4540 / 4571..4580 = 8.7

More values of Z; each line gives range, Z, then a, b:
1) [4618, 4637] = 10.6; 4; 7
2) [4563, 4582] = 7.9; 3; 7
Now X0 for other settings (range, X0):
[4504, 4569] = 4568.14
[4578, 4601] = 4599.81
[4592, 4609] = 4599.81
